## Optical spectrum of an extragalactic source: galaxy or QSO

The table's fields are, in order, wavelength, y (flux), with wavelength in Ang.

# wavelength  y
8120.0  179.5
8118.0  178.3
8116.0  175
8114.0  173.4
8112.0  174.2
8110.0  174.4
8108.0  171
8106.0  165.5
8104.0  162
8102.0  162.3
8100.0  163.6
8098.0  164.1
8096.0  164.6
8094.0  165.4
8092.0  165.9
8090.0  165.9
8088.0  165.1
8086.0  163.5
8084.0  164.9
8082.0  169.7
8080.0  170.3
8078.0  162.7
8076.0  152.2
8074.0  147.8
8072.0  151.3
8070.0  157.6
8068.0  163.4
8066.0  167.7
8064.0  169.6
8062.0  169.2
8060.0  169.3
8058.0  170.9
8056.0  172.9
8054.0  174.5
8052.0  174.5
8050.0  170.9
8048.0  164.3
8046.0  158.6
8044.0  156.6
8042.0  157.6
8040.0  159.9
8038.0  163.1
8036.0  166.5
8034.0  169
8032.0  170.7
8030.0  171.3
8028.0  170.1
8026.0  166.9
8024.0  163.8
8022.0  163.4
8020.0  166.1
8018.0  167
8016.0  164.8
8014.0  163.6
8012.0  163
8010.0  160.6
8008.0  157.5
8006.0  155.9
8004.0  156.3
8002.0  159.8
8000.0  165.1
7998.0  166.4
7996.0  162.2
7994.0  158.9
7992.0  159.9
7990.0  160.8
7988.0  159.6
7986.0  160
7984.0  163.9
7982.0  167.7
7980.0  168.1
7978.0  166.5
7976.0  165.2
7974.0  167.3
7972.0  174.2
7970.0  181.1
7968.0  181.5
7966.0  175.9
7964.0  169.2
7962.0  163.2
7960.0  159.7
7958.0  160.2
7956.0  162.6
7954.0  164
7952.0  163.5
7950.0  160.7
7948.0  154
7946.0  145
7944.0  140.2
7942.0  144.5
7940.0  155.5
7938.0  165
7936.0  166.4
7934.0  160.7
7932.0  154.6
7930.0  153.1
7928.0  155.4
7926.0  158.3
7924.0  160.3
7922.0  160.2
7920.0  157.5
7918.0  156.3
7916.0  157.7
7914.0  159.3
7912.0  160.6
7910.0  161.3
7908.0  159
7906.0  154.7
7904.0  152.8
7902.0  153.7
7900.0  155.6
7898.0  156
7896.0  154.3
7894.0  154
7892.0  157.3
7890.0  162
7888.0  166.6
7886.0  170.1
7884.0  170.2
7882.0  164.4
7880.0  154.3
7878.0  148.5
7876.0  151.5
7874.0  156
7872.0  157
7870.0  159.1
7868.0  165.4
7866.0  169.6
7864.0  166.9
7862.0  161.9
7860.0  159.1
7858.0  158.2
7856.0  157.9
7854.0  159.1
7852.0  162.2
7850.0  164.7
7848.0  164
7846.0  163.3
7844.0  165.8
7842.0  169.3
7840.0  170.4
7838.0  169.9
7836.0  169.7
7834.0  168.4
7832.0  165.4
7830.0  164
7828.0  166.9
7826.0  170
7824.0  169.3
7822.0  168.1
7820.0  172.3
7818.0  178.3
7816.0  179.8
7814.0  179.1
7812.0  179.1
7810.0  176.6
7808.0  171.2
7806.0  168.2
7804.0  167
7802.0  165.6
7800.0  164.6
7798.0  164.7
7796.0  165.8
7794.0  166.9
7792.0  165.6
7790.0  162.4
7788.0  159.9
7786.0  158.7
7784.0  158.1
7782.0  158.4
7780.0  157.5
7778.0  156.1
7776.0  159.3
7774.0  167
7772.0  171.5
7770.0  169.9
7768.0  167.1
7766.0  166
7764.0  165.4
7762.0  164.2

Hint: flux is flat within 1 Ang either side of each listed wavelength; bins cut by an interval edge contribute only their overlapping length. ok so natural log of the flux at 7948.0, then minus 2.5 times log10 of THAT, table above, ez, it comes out -1.76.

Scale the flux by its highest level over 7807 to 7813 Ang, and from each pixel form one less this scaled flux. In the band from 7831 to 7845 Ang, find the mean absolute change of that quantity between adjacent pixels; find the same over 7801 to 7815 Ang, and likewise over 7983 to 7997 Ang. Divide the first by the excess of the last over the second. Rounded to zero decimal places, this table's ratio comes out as -3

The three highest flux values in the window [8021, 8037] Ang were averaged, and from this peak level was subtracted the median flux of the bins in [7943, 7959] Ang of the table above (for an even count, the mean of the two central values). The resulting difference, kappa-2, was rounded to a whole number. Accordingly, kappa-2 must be 10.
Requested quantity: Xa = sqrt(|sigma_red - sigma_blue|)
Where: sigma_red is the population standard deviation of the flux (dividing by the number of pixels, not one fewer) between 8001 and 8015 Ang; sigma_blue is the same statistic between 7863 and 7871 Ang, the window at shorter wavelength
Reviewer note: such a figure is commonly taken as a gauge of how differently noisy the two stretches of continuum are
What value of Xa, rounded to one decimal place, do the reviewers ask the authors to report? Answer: 1.0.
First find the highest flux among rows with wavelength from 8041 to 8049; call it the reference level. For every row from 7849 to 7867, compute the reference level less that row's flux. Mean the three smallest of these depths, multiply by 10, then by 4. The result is -111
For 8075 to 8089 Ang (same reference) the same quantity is -163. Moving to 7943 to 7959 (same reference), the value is 37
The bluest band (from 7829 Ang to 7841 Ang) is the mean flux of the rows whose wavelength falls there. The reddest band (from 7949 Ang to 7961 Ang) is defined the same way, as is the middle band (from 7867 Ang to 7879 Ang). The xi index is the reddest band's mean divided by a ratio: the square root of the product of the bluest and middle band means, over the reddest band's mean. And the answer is 162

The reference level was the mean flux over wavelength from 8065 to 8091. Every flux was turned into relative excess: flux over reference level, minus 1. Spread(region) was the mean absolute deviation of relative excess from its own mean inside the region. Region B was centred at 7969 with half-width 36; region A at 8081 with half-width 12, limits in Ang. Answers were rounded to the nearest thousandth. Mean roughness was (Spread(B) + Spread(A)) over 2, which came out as 0.037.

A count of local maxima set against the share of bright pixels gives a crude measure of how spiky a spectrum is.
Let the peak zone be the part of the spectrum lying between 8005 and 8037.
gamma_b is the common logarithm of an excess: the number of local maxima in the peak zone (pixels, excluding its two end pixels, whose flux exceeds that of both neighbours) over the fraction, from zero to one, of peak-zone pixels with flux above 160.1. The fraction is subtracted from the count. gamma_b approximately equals 0.05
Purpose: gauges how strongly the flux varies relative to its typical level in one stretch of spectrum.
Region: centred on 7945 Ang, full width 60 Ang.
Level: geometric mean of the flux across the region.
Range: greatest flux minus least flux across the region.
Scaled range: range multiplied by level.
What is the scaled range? 6635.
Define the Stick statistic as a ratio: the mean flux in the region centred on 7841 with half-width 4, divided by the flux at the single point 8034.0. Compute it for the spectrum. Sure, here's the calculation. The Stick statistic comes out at 1.00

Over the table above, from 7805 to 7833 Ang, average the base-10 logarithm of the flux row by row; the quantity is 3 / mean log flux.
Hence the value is 1.34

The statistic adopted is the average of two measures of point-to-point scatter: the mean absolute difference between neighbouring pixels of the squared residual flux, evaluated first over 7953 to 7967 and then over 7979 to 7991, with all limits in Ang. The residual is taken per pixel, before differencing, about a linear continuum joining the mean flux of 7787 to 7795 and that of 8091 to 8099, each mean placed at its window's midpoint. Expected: 19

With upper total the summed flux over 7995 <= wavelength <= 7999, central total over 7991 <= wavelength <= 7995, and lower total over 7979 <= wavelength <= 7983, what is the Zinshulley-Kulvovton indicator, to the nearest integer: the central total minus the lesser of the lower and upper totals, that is -10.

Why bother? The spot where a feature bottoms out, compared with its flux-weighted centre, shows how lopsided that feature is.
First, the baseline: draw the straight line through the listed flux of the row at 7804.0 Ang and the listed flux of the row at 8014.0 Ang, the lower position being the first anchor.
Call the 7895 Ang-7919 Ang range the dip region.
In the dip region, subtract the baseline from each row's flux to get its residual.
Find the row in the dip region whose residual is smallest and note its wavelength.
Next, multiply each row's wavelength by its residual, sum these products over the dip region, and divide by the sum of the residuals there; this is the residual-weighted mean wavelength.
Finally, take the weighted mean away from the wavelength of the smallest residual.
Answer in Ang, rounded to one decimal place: -1.7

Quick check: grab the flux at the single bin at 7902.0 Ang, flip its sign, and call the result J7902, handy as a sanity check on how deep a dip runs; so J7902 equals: -154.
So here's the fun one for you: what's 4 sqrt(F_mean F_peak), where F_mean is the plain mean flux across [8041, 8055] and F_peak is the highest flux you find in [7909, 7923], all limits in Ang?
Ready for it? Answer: 653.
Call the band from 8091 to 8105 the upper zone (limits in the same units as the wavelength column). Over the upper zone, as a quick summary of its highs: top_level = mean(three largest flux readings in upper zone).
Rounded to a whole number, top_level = 165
